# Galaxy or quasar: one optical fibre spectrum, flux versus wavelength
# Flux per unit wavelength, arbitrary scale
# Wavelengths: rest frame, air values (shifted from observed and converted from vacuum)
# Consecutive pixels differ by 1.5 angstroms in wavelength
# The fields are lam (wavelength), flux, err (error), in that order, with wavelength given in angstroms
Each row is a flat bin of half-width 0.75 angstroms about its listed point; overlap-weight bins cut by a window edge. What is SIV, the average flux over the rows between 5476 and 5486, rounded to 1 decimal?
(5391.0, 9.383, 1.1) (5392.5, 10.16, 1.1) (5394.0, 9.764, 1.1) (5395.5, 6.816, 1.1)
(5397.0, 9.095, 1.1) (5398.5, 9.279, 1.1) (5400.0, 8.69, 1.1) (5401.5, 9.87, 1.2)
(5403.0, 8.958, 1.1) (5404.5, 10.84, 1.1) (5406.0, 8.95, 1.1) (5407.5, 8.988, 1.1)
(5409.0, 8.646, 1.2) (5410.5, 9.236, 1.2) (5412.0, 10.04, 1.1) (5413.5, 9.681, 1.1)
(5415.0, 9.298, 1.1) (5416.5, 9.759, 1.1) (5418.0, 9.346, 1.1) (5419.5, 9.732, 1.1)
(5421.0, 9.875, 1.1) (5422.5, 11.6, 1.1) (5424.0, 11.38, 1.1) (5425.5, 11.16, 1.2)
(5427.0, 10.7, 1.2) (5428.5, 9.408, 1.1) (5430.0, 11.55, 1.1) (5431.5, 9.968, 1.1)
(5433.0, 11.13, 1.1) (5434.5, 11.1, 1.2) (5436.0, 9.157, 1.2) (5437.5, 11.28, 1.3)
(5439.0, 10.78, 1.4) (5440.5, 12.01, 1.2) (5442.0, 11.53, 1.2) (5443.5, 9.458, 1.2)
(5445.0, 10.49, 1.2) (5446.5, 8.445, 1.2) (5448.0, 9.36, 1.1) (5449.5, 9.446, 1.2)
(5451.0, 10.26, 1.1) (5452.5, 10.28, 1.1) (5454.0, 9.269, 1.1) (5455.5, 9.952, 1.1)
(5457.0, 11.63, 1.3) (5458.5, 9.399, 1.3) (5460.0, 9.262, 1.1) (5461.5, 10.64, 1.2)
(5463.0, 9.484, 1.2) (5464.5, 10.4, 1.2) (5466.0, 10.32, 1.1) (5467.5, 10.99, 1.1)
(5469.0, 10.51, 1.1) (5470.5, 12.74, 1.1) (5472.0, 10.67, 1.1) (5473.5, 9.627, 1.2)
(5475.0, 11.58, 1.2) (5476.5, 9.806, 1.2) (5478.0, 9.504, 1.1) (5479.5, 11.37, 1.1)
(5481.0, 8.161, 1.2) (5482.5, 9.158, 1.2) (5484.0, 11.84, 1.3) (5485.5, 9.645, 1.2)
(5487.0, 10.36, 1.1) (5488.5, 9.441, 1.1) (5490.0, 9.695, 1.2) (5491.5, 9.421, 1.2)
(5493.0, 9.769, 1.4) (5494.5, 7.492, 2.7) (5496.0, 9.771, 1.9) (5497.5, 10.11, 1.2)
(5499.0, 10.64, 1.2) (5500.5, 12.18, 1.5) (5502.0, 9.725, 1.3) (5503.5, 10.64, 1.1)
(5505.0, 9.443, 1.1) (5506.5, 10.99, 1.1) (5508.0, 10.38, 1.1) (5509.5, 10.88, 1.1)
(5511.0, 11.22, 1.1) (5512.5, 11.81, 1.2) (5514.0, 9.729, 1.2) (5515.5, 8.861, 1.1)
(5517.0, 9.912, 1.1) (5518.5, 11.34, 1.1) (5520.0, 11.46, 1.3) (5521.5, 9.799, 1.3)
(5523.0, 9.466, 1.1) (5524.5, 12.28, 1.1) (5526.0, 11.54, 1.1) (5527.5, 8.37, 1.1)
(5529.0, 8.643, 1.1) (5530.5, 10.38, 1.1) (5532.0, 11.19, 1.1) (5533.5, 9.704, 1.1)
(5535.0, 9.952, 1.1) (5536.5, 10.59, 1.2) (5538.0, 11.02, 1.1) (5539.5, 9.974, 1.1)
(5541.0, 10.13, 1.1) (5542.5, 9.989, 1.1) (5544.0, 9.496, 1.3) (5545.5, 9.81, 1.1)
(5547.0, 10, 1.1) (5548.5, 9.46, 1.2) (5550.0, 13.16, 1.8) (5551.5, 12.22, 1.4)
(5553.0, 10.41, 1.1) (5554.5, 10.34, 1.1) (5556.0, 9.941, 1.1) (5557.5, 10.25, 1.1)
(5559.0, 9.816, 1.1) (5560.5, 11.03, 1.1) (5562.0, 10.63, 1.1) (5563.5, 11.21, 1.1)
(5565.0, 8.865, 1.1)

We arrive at 9.9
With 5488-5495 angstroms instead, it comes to 9.2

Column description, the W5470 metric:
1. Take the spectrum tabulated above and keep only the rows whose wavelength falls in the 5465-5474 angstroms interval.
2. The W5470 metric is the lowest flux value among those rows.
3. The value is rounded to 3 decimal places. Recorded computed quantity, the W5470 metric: 9.627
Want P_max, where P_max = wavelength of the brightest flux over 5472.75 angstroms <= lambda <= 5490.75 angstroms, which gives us 5484.0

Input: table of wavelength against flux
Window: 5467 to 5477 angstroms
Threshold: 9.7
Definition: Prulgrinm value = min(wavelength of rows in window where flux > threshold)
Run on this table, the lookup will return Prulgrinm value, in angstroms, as 5467.5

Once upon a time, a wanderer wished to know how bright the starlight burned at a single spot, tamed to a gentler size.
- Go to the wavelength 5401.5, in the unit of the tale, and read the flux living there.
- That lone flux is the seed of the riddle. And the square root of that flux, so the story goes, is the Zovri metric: 3.14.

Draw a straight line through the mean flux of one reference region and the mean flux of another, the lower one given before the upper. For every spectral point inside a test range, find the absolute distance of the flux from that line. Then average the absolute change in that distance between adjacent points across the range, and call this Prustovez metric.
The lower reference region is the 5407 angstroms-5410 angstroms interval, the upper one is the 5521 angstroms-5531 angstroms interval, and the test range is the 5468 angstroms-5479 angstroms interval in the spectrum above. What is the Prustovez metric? 1.5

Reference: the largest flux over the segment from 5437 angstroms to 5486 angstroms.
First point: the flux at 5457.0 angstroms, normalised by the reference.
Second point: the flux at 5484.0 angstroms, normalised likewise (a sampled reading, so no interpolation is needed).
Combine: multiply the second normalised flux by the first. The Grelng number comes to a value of 0.85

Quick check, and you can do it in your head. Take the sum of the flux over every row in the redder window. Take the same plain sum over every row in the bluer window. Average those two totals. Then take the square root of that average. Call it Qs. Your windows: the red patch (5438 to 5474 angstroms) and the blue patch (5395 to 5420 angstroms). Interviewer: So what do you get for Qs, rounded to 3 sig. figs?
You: 14.2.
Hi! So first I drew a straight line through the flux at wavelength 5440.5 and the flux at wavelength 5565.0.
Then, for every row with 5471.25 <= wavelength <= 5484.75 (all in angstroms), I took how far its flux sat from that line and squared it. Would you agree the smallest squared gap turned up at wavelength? 5479.5 angstroms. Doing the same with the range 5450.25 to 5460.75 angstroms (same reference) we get 5457.0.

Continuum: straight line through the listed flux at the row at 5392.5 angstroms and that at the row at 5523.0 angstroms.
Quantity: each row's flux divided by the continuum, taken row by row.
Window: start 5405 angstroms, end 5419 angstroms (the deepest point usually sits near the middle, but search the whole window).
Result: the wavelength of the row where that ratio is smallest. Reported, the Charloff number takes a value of 5409.0 angstroms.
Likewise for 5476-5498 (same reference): 5494.5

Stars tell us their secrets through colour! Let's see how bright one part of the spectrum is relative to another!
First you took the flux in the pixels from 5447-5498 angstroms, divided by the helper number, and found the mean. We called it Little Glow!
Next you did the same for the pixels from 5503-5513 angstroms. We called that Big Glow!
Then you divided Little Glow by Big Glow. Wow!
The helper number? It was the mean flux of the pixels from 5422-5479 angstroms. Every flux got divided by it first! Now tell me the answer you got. 0.93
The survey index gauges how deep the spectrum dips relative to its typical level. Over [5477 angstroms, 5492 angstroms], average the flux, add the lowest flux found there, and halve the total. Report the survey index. 9.0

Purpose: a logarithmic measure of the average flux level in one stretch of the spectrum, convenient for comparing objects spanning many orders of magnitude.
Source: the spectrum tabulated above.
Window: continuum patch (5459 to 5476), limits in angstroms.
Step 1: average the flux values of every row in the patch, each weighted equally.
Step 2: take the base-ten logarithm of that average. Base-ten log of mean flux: 1.02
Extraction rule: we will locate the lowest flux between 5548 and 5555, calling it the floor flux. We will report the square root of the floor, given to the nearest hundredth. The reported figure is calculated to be 3.08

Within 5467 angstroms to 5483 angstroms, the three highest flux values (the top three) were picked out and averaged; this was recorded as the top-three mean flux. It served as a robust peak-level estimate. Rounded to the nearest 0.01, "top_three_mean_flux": 11.90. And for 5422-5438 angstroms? 11.51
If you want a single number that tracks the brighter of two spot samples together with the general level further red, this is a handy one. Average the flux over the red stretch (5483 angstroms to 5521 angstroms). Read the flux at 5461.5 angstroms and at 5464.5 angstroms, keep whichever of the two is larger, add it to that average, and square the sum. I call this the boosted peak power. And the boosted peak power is 437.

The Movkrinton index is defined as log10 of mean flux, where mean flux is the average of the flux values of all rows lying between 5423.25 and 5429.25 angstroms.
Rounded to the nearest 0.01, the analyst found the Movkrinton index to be 1.03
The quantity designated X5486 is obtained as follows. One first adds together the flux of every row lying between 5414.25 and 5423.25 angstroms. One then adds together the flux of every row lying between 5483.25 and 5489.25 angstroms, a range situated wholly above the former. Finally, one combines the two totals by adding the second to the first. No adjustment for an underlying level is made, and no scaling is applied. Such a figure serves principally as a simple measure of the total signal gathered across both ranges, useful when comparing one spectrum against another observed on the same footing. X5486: 101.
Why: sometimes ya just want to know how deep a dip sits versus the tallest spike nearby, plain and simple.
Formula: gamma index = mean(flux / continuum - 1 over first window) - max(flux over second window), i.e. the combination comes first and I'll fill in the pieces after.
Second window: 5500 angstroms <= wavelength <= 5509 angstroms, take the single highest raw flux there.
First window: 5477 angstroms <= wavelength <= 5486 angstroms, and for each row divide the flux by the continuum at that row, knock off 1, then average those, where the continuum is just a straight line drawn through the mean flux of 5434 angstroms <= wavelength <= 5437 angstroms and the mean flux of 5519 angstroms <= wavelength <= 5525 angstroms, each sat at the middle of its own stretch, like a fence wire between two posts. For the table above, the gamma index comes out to -12.2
